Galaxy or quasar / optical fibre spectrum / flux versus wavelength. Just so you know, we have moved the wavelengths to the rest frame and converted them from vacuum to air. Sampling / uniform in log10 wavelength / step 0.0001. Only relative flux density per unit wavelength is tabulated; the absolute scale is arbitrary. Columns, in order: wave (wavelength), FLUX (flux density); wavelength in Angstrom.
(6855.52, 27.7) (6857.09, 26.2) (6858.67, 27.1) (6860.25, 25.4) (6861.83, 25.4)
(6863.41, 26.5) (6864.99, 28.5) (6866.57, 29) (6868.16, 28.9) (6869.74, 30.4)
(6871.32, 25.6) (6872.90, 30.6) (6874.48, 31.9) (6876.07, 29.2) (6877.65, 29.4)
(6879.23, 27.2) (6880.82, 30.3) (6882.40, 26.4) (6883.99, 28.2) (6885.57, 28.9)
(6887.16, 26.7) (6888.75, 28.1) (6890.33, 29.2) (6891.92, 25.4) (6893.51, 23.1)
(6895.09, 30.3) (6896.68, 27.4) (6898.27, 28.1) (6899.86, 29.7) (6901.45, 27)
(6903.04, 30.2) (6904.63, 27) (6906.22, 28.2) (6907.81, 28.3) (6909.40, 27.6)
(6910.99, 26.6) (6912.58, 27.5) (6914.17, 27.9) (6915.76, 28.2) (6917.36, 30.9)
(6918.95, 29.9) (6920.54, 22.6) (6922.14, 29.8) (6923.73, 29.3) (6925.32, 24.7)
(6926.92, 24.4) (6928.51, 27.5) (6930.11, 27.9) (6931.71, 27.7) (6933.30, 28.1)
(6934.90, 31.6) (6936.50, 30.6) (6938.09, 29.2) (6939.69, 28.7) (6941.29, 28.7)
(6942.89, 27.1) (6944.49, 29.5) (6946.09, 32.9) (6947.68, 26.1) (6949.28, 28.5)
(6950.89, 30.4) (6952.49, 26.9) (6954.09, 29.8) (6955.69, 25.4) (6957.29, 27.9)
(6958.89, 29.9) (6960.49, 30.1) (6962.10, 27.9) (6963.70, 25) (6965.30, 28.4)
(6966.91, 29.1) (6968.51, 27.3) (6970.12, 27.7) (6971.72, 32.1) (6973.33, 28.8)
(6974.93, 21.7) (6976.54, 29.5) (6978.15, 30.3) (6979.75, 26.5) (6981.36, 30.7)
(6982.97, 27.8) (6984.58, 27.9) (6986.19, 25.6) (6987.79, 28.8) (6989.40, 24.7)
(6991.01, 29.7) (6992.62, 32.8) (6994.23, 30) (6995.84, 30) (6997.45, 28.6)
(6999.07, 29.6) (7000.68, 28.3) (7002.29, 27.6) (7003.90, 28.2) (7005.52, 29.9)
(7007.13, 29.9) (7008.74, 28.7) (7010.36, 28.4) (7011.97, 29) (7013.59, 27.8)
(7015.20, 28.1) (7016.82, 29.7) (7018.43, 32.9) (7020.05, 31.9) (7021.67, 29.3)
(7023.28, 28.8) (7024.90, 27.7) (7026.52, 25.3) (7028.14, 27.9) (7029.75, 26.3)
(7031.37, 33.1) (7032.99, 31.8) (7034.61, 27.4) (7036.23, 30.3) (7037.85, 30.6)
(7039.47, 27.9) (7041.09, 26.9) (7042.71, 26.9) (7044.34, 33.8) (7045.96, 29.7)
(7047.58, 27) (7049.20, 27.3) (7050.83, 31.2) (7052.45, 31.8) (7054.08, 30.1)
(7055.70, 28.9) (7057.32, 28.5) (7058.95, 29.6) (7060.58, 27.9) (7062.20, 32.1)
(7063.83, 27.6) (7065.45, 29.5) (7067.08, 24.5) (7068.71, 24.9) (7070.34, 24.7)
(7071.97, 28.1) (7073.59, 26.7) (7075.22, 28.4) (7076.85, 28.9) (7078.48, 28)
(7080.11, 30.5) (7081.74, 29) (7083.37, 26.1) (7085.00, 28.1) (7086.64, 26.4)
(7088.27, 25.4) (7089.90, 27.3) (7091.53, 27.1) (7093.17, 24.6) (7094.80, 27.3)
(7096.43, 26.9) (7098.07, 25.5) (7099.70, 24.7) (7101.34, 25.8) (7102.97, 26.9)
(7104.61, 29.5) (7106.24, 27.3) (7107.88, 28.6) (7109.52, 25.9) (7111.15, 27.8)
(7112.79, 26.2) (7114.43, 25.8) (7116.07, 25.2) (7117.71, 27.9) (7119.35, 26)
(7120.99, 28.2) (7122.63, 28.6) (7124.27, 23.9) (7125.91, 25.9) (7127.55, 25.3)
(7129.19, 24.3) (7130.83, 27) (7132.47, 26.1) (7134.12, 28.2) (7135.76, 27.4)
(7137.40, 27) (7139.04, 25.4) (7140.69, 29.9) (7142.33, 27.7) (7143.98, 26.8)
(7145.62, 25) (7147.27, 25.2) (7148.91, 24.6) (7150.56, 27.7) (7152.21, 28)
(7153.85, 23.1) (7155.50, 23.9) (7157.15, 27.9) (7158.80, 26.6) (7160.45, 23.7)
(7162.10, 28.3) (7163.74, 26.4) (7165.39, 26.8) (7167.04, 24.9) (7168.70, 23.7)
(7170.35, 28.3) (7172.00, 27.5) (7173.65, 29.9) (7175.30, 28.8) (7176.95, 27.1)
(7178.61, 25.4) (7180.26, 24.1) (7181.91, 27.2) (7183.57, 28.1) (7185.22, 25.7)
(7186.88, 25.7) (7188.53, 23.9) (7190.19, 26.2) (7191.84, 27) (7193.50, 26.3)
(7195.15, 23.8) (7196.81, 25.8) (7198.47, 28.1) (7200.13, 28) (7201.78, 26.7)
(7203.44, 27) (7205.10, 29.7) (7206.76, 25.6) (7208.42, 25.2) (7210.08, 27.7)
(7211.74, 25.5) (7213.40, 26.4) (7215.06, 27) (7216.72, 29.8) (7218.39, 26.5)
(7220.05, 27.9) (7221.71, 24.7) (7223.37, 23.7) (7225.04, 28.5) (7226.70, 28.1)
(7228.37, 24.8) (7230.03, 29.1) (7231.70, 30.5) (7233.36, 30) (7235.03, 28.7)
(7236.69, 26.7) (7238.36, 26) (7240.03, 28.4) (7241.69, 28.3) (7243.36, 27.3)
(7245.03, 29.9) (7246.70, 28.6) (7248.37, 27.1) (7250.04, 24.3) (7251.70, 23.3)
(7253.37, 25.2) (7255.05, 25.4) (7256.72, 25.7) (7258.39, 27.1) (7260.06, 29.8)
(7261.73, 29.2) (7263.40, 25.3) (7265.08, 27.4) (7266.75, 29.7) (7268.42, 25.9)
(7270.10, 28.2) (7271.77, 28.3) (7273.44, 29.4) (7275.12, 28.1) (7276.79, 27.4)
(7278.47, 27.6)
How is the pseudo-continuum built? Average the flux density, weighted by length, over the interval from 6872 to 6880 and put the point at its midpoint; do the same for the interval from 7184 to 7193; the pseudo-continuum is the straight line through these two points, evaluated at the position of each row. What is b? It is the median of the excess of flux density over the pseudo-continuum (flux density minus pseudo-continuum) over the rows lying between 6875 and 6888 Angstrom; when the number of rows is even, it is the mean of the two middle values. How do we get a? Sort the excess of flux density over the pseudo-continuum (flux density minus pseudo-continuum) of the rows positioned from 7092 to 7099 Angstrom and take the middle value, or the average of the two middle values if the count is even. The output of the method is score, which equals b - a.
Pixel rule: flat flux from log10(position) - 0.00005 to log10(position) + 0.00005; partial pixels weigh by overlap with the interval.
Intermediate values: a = -0.7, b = -1.0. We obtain -0.2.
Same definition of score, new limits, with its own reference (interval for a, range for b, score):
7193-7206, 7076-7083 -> 0.6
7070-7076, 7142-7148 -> -0.5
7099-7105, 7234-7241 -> 2.9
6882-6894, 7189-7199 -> 2.5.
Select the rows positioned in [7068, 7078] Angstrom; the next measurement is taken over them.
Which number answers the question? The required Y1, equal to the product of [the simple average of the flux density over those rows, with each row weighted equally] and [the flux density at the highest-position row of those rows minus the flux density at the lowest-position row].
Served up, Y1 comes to 108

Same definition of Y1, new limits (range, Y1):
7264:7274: 56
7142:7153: 8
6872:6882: -9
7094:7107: 0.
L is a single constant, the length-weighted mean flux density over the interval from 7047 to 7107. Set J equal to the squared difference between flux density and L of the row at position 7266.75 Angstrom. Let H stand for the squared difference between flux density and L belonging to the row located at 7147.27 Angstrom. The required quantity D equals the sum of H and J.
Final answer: 10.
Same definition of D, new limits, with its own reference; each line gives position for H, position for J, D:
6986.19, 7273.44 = 7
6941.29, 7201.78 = 2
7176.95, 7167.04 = 8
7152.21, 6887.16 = 1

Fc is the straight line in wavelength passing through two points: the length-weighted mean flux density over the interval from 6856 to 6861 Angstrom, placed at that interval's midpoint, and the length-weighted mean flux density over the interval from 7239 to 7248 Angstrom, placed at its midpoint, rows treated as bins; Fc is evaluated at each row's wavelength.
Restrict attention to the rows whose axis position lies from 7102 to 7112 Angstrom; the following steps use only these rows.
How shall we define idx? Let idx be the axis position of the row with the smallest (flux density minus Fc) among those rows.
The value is 7109.52 Angstrom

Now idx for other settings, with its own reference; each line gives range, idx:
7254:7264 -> 7263.40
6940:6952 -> 6947.68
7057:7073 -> 7067.08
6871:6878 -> 6871.32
